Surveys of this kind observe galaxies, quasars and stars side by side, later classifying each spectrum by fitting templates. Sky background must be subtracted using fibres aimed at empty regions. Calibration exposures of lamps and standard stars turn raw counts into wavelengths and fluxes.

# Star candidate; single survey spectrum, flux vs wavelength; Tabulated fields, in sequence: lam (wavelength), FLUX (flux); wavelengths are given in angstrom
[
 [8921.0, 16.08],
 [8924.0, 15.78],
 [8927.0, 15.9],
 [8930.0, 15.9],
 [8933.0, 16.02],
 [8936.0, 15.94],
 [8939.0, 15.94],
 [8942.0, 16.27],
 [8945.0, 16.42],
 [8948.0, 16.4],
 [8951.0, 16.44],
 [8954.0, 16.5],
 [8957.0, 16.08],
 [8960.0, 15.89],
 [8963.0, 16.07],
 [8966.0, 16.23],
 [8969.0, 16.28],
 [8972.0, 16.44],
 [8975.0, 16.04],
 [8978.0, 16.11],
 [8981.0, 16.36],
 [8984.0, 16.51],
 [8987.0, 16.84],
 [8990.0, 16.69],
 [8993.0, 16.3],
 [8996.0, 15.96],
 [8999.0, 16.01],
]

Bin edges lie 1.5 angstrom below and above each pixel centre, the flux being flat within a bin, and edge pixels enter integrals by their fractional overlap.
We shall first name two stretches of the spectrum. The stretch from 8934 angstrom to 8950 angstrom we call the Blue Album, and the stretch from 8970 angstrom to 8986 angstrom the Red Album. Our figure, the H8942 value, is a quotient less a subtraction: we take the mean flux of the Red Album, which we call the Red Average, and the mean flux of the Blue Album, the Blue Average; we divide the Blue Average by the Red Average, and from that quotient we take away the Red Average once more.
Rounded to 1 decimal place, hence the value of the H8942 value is -15.3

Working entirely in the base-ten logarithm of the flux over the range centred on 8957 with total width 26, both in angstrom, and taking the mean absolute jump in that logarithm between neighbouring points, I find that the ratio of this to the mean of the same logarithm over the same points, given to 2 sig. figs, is 0.0031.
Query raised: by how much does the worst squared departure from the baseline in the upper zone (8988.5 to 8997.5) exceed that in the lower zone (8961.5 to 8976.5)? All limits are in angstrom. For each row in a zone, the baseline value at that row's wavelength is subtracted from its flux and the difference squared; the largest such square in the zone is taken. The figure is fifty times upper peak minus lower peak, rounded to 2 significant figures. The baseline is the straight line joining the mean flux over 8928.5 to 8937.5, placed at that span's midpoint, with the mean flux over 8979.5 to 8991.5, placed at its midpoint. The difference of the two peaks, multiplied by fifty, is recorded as 20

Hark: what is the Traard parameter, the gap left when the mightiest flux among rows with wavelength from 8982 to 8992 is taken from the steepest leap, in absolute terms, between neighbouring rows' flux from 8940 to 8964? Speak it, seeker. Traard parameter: -16.4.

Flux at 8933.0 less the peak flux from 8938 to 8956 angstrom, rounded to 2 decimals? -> -0.48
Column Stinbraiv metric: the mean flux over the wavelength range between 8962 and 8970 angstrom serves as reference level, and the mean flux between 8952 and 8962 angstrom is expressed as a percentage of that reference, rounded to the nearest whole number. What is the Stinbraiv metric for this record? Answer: 100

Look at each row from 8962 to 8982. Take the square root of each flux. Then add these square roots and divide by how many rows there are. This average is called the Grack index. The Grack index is 4.03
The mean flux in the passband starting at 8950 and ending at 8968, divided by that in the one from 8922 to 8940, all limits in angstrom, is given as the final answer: 1.02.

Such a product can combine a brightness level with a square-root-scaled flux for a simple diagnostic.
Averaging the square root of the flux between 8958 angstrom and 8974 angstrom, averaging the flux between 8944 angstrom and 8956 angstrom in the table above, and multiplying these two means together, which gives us 66.1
